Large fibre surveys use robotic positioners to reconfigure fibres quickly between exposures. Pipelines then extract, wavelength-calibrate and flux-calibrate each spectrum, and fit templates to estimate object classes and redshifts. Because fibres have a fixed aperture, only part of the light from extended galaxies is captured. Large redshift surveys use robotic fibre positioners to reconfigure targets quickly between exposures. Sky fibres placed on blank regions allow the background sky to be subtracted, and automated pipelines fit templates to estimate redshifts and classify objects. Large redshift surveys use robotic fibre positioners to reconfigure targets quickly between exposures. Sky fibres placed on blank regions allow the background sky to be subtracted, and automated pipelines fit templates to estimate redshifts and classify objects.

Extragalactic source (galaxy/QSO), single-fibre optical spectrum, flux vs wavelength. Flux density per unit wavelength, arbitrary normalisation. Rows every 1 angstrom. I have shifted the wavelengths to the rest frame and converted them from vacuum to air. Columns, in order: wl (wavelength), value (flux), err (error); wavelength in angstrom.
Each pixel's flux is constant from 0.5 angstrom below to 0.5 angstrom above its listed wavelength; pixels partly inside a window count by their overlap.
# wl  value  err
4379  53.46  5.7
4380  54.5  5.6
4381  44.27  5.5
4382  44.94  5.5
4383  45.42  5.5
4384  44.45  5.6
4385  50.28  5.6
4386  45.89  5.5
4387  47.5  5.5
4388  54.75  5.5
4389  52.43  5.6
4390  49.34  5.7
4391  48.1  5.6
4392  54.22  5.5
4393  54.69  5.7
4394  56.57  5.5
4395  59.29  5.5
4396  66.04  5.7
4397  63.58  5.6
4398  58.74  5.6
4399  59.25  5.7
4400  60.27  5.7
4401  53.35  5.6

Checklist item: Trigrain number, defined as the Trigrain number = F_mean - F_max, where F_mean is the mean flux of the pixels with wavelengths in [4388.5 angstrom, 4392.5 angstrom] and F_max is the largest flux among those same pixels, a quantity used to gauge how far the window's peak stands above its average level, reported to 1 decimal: -3.2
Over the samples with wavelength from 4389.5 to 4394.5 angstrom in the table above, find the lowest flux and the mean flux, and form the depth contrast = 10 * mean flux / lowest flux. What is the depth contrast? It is 10.93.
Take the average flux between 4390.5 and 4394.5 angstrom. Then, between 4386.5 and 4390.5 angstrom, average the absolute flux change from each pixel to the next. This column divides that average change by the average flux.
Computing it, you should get 0.079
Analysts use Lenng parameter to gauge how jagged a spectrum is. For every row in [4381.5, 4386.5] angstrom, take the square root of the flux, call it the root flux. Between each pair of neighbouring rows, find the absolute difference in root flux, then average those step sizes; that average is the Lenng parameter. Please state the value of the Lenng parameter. 0.21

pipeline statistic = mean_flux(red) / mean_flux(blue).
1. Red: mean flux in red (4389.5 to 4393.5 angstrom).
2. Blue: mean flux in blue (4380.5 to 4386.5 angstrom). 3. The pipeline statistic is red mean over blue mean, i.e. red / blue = 1.12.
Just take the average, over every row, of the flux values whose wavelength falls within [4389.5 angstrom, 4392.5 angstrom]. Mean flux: 51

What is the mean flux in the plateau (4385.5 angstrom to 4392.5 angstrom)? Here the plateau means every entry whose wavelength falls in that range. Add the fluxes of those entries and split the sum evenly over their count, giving 50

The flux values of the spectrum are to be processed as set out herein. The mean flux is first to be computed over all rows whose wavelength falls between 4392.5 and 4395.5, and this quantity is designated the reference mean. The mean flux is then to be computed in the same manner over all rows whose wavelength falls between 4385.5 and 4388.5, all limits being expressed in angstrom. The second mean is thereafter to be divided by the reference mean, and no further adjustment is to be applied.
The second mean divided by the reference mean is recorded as 0.87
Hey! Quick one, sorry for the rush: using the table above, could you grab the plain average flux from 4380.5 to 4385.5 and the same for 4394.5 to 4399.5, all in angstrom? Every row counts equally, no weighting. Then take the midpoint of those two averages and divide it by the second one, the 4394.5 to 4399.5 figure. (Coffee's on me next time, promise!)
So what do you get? 0.874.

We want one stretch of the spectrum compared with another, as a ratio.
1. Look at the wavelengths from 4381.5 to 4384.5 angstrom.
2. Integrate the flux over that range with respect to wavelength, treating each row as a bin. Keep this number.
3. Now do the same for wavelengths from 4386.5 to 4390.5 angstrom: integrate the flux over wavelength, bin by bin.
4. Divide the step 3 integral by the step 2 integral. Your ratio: 1.5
